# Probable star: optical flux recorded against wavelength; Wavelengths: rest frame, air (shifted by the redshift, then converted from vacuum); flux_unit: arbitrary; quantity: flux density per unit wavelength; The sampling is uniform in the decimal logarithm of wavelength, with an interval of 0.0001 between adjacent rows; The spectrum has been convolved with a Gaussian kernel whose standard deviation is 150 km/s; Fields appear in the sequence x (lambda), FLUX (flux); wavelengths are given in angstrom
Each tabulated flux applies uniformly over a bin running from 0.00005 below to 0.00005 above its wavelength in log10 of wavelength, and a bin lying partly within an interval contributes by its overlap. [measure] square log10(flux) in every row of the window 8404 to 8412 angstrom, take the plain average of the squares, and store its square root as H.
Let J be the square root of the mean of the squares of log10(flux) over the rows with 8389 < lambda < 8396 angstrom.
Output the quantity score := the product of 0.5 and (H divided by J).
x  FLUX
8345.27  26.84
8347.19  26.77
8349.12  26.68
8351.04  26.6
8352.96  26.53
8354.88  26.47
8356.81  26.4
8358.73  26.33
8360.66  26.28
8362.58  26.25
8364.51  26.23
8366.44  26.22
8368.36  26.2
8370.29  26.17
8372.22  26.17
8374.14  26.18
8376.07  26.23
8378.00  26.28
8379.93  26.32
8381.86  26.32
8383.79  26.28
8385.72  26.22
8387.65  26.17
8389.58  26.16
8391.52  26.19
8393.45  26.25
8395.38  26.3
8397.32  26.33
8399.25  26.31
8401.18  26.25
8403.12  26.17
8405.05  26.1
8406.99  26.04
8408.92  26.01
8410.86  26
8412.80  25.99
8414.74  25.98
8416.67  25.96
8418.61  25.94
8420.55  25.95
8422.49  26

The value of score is 0.499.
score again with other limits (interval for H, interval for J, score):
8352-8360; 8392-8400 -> 0.501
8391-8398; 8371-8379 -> 0.500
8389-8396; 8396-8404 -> 0.500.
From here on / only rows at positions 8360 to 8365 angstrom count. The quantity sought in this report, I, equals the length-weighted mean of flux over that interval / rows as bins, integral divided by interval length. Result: 26.3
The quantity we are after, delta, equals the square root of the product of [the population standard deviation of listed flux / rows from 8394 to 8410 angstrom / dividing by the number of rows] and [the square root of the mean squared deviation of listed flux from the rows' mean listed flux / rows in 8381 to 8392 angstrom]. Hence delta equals 0.083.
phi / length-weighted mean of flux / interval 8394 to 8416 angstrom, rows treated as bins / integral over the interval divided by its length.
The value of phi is 26.1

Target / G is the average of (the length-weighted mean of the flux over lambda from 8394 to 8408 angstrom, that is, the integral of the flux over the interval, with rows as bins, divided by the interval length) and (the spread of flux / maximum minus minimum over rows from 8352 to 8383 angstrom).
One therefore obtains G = 13.3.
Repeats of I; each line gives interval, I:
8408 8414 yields 26.0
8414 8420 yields 26.0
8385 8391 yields 26.2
